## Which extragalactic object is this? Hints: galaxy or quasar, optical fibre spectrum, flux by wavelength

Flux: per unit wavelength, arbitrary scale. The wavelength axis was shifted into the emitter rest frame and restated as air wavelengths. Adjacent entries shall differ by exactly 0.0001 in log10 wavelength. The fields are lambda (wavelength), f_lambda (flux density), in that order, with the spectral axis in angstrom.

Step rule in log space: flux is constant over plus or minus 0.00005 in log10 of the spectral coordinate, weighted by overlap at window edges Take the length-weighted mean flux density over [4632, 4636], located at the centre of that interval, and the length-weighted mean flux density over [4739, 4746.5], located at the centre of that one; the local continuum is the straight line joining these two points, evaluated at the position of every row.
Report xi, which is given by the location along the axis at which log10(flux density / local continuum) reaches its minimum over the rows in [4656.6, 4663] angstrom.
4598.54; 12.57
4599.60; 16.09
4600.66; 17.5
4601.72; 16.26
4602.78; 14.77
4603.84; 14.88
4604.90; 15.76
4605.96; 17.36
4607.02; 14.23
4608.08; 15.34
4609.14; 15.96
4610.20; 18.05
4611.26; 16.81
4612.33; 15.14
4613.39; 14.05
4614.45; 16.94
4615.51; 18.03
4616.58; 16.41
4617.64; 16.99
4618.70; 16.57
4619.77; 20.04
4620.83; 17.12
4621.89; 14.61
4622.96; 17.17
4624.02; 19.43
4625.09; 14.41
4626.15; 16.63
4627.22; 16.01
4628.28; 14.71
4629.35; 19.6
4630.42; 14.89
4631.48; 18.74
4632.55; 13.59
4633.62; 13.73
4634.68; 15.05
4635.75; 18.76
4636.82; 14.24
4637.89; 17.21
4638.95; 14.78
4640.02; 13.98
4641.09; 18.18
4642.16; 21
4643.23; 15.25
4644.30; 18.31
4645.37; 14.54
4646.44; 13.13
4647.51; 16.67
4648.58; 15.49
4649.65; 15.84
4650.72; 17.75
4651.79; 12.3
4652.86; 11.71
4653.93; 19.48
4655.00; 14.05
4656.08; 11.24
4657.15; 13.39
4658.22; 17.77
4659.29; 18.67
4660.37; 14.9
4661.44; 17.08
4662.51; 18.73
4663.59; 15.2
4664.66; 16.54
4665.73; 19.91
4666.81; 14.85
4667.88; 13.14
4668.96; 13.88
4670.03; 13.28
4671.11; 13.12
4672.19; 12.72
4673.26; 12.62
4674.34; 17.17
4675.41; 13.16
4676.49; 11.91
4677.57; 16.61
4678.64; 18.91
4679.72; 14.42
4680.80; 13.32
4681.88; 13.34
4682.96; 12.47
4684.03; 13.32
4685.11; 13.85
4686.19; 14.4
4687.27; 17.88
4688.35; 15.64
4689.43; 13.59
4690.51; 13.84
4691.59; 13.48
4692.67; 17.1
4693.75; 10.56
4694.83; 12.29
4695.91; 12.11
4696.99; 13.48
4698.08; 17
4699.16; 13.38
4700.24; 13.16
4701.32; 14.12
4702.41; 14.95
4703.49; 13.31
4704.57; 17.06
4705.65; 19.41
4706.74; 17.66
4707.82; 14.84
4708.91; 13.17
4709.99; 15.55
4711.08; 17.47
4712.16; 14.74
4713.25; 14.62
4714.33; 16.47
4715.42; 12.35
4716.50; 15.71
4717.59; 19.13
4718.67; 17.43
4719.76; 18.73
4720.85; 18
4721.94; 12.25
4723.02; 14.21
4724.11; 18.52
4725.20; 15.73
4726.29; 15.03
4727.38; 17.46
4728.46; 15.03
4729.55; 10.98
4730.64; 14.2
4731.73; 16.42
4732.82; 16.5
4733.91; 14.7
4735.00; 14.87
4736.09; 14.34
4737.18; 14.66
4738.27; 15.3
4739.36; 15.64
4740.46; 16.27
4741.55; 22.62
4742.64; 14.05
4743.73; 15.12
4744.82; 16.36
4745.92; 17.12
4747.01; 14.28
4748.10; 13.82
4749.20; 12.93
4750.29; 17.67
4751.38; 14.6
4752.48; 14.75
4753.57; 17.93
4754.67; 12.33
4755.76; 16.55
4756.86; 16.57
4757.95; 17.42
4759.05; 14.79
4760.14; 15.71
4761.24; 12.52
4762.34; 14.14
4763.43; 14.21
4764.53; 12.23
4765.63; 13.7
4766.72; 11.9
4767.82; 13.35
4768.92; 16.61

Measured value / 4657.15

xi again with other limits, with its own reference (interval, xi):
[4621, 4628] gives 4625.09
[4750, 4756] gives 4754.67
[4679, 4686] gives 4682.96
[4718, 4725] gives 4721.94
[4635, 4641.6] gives 4640.02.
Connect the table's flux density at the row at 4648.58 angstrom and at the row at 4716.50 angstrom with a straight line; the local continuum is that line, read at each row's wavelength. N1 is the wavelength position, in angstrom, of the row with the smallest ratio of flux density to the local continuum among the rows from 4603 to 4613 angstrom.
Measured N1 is 4607.02 angstrom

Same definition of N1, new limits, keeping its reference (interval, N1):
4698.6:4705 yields 4700.24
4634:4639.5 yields 4636.82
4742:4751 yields 4749.20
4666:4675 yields 4673.26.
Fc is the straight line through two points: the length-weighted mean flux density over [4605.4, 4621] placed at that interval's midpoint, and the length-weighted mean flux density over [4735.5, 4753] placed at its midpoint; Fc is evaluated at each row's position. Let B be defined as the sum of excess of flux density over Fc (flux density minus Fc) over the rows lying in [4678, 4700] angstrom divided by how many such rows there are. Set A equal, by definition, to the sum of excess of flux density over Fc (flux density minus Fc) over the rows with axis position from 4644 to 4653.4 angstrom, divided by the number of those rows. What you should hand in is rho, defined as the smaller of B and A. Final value -1.8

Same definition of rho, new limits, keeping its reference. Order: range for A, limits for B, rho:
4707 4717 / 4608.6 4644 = -0.8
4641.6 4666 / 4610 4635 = -0.2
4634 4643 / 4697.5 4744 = -0.1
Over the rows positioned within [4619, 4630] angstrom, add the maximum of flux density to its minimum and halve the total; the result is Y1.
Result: 17.2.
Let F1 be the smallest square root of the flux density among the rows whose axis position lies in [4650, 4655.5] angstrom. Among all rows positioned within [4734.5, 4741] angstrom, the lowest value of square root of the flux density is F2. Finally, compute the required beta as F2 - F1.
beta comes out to 0.4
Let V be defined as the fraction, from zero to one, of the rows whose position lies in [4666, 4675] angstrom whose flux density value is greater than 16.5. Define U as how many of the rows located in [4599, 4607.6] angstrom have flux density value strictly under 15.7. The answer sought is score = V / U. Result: 0.04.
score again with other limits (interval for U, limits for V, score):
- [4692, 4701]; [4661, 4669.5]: 0.08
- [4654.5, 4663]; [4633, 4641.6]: 0.09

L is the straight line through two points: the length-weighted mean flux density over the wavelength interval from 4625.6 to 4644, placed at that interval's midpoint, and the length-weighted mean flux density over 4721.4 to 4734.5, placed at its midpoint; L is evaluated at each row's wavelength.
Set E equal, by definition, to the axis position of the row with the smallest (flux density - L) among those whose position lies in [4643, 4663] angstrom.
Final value 4656.08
